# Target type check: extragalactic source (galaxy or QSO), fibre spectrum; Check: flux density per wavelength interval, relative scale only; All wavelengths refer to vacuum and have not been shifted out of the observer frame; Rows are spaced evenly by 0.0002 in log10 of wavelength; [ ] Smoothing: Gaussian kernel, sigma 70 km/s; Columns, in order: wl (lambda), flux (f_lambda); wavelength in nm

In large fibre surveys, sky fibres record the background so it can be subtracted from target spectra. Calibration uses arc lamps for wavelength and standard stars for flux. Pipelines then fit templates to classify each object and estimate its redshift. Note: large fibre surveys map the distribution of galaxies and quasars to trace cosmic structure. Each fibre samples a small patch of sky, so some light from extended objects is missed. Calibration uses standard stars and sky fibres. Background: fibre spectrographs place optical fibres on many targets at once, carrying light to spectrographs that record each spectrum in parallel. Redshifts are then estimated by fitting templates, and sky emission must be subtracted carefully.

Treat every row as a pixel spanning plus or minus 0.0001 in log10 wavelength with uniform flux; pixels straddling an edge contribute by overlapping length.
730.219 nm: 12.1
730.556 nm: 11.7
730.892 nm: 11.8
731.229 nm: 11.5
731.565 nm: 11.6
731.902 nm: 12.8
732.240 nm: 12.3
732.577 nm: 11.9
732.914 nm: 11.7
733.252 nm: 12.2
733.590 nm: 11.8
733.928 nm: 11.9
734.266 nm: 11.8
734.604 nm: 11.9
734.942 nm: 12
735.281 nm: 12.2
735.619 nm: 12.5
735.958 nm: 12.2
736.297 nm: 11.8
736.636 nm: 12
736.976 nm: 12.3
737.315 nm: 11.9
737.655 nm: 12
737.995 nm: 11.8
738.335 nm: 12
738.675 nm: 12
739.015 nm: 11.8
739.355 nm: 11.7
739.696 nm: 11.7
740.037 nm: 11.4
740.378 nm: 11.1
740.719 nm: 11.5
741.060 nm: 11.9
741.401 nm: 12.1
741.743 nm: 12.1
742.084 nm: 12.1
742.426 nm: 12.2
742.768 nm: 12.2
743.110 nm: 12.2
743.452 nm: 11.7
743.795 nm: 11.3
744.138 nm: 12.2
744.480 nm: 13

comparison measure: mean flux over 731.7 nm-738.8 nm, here 12.0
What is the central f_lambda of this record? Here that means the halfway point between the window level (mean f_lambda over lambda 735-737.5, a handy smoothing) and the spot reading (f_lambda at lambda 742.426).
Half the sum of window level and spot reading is 12.2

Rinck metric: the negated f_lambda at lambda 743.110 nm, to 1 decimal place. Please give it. -12.2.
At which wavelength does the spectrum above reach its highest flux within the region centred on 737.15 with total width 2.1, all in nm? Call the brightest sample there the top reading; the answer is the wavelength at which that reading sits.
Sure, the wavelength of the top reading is 736.976 nm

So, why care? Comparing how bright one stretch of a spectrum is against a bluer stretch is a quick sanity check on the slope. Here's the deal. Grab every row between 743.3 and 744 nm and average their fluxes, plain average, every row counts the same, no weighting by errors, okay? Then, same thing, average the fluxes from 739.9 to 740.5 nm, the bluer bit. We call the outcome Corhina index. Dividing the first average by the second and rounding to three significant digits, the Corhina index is 1.02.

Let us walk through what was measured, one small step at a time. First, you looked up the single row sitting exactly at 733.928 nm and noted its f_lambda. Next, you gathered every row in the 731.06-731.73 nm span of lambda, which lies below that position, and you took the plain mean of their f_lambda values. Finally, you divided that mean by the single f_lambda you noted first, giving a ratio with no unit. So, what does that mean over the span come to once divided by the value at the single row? 0.97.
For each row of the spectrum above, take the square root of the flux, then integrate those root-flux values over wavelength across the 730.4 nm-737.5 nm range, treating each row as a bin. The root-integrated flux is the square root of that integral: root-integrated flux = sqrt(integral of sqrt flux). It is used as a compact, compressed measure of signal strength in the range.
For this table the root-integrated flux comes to 5.0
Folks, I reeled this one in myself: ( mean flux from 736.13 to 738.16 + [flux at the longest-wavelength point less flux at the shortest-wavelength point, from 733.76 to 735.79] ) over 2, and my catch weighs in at 6.28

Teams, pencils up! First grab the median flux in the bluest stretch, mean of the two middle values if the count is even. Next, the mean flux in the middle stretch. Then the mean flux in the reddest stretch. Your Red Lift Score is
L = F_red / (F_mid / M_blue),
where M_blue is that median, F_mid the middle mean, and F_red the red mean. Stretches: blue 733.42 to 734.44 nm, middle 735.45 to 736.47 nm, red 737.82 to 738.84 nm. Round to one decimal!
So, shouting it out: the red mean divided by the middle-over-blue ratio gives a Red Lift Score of 11.6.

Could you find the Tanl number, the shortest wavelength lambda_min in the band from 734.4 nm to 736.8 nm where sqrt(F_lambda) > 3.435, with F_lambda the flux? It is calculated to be 734.604 nm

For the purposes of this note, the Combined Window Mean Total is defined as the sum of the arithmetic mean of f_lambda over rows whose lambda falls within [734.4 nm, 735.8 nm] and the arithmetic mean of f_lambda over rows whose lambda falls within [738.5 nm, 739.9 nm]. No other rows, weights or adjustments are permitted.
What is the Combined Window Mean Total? 23.9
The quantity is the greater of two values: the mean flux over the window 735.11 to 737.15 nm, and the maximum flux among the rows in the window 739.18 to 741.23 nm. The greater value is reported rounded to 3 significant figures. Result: 12.2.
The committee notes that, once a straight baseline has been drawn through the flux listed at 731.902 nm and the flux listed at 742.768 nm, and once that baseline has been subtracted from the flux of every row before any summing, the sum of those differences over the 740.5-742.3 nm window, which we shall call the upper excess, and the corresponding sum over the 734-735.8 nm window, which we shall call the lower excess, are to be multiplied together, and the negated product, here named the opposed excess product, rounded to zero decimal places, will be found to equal -5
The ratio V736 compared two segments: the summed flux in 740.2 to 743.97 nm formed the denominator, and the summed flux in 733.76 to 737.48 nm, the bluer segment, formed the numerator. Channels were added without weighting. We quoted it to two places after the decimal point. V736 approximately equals 1.02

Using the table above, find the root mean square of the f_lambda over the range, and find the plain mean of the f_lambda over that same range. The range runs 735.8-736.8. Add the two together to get 24.00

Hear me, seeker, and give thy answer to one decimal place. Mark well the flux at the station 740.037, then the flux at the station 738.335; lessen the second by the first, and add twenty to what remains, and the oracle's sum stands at 20.6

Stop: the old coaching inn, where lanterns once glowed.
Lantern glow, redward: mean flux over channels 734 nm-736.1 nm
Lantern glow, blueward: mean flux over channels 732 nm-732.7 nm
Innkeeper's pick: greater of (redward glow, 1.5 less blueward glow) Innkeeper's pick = 12.1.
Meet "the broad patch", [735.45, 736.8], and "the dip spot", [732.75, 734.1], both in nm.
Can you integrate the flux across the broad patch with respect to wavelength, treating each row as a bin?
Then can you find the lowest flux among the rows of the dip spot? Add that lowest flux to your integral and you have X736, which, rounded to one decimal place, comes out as 28.1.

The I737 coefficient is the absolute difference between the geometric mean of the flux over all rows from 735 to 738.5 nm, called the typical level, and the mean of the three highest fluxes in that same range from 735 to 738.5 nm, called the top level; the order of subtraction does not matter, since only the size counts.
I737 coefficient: 0.27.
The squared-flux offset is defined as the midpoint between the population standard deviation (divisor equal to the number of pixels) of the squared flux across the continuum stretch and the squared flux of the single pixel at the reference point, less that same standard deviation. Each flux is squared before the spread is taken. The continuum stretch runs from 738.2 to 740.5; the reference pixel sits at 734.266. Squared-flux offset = 66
